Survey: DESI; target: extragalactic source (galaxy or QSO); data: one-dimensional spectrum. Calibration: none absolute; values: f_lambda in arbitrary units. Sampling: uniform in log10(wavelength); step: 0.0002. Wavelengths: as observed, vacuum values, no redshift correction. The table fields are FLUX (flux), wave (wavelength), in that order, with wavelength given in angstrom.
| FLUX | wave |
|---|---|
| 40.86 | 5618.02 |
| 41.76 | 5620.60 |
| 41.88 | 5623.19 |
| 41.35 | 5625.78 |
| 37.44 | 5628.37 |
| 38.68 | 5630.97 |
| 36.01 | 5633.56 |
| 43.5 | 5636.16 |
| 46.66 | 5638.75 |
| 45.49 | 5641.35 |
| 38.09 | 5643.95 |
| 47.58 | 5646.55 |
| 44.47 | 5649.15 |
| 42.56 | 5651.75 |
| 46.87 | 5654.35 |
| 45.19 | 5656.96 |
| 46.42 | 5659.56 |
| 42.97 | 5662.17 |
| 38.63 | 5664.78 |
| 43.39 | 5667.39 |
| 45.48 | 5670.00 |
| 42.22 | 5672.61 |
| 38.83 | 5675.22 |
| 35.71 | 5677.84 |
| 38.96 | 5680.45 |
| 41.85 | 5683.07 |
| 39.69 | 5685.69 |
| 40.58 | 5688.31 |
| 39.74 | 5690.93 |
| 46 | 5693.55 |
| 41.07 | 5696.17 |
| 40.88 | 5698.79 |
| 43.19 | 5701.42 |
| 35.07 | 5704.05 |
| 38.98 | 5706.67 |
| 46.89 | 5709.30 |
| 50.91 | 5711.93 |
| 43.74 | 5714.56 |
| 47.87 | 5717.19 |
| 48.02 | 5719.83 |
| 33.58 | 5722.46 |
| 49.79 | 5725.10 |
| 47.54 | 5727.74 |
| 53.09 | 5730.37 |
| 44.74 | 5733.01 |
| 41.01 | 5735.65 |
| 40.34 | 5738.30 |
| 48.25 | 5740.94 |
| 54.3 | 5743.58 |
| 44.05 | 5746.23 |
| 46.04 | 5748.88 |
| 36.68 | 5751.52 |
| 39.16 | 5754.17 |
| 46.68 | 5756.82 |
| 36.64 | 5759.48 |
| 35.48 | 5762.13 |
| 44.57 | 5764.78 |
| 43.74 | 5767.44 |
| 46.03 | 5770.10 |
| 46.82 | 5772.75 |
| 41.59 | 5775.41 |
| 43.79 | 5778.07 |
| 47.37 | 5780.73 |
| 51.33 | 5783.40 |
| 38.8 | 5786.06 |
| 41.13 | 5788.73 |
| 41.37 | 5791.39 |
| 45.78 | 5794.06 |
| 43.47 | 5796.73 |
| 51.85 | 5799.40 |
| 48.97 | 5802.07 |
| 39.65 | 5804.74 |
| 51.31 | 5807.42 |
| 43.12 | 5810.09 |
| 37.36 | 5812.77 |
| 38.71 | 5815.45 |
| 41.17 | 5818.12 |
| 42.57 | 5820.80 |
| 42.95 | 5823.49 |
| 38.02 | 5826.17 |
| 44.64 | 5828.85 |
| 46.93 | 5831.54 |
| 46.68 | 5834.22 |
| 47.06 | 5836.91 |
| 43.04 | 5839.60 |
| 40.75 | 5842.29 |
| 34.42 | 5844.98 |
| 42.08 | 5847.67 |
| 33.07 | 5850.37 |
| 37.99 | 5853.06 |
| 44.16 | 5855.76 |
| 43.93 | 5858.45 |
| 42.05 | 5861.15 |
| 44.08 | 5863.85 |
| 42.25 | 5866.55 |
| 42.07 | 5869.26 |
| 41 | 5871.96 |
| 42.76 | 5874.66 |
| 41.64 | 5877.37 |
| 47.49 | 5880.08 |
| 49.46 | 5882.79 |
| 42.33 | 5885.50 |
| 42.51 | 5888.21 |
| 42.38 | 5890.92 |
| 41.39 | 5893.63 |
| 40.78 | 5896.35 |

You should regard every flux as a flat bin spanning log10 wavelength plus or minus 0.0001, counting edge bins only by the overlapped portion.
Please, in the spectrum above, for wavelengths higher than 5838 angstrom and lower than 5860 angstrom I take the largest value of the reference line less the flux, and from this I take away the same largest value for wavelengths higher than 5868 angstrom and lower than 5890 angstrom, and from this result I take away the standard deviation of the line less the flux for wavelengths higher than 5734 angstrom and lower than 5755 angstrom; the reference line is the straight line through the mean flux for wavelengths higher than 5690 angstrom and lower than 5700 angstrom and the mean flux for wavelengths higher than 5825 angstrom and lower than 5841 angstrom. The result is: 2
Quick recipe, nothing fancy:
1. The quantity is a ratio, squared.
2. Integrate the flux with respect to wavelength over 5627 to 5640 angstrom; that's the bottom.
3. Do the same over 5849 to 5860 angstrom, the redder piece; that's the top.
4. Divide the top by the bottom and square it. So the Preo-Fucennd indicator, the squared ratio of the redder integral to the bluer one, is 0.7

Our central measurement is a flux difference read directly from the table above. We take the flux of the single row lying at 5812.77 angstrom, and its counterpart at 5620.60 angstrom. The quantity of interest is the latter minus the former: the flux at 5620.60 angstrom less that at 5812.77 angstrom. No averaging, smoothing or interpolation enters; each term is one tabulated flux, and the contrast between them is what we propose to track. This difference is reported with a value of 4.4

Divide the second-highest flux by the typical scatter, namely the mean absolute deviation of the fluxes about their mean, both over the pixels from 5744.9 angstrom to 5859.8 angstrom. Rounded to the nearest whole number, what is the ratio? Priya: 14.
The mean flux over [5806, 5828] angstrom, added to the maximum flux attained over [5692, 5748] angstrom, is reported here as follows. 96.2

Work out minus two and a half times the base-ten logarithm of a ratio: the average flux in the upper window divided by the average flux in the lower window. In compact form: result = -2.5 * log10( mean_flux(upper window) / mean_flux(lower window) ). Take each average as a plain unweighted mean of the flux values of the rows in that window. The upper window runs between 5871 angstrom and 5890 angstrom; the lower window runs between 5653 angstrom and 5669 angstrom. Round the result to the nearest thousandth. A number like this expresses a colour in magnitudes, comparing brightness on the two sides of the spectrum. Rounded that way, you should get 0.001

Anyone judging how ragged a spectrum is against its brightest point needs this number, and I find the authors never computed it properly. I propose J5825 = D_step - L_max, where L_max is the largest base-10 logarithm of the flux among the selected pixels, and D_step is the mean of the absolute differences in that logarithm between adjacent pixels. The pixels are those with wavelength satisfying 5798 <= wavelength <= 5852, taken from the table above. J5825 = -1.67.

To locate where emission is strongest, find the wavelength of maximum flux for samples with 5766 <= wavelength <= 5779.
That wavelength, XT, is 5772.75 angstrom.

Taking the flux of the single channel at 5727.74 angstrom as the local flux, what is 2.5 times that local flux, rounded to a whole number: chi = 119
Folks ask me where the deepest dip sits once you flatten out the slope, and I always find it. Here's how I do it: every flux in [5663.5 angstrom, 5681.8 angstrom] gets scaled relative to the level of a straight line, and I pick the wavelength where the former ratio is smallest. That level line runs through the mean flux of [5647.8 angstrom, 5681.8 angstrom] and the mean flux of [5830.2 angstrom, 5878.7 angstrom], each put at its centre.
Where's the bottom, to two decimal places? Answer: 5677.84 angstrom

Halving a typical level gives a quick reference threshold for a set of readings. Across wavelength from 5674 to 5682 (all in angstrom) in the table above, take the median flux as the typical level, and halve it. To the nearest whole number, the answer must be 19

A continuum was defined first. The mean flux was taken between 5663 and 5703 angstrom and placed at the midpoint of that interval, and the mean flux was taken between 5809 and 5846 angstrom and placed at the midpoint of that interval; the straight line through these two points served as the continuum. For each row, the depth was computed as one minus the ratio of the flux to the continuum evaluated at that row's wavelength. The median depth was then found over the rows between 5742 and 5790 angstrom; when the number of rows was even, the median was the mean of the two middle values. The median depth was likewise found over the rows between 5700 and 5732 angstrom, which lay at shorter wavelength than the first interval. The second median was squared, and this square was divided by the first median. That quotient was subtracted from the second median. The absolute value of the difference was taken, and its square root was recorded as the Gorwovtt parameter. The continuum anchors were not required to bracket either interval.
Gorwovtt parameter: 0.47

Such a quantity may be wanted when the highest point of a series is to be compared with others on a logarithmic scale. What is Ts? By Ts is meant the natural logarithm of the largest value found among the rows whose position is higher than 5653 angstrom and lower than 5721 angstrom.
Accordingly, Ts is 3.93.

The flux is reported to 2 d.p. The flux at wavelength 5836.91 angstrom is 47.06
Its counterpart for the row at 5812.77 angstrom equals 37.36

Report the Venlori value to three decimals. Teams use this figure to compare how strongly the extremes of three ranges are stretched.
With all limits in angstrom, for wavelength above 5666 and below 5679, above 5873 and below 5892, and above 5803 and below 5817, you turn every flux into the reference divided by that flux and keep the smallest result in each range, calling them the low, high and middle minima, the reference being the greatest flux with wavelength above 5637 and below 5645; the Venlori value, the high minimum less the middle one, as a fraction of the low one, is 0.033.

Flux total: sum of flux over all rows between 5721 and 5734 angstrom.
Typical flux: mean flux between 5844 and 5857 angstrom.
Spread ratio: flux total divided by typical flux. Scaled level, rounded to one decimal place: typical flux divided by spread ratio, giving 6.4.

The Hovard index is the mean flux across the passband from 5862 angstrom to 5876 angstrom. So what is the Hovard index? 42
